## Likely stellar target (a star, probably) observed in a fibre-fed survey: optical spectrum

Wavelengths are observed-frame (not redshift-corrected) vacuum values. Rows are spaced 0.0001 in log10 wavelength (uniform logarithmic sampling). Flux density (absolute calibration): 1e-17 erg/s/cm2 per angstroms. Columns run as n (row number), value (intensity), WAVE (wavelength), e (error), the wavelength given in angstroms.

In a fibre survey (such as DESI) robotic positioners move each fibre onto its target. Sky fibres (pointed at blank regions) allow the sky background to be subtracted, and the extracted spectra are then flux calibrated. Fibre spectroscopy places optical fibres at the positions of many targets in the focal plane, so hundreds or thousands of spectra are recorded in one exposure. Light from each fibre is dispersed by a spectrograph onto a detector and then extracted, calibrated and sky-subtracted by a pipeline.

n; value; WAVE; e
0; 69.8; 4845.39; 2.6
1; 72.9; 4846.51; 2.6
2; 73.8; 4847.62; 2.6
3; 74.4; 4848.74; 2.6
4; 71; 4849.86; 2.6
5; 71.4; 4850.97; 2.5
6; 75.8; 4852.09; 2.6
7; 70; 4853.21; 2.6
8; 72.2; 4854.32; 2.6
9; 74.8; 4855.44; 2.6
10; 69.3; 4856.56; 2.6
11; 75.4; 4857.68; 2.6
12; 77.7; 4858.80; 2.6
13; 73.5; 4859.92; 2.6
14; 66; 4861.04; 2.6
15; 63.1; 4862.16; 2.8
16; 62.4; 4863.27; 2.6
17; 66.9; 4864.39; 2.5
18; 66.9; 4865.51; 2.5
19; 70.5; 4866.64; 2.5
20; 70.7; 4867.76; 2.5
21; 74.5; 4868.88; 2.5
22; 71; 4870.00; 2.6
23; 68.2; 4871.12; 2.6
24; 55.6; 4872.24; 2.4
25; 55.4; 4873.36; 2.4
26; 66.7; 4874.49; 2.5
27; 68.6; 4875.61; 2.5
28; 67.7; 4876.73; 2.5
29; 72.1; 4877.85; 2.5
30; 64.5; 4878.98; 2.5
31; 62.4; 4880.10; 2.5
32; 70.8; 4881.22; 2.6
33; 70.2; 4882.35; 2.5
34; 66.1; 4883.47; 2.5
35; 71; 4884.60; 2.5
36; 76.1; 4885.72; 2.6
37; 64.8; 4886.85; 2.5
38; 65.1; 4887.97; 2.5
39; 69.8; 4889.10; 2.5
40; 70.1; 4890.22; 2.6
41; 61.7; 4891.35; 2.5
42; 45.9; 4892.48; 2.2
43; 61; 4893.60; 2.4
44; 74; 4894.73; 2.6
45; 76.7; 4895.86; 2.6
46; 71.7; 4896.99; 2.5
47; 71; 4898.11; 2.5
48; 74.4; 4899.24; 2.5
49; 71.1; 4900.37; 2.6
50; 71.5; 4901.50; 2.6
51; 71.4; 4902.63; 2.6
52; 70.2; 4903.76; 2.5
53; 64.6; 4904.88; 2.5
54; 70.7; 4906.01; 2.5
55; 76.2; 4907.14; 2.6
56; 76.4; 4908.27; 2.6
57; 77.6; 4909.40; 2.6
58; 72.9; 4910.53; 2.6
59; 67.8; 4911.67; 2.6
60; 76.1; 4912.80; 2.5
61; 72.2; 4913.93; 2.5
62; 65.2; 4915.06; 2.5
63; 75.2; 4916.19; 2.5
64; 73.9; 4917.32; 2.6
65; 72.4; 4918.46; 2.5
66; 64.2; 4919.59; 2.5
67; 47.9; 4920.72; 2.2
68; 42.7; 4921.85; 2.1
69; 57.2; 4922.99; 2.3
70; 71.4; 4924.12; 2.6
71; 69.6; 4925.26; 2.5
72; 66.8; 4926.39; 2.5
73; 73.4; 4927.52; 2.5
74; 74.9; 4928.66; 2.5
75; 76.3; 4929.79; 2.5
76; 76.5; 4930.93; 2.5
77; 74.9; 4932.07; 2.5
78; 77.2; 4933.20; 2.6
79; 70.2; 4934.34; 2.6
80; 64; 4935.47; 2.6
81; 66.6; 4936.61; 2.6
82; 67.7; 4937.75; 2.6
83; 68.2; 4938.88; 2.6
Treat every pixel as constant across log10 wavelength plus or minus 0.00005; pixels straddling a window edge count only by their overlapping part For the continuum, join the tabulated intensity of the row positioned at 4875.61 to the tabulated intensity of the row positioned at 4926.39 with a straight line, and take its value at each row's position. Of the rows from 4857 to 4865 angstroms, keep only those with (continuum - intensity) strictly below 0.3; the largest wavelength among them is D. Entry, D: 4859.92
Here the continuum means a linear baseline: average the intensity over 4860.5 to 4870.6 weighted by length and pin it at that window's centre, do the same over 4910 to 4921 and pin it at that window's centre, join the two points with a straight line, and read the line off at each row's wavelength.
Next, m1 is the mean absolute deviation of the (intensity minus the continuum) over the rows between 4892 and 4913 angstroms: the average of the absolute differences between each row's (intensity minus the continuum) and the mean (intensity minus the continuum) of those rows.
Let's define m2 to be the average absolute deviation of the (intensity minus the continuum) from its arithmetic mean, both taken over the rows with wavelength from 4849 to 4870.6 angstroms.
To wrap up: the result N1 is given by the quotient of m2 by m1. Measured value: 0.7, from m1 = 4.6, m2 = 3.3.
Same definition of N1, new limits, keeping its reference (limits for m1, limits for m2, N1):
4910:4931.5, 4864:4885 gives 0.5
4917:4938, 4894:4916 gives 0.4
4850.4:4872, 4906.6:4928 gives 2.1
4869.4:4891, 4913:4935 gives 1.8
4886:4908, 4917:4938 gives 1.4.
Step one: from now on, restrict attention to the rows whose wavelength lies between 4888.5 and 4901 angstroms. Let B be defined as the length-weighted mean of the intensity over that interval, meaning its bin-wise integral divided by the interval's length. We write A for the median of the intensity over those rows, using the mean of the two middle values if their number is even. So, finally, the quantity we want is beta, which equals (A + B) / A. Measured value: 1.96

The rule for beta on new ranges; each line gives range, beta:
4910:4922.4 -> 1.92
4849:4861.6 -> 2.00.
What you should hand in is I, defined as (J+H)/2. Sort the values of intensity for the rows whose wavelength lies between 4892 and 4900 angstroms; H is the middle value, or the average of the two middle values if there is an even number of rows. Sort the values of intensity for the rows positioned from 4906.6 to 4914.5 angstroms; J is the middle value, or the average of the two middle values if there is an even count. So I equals 73.9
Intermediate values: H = 72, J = 76.1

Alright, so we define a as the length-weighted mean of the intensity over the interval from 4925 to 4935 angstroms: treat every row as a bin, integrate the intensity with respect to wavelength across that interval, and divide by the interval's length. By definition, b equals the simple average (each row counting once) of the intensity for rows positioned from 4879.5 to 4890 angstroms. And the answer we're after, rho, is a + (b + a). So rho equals 215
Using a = 73.4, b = 68.5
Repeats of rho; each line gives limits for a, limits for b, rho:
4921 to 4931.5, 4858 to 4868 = 203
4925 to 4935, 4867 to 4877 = 213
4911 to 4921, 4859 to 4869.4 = 206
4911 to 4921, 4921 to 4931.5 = 205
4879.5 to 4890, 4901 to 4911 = 210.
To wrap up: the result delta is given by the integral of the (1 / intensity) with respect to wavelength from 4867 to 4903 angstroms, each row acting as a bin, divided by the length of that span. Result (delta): 0.0149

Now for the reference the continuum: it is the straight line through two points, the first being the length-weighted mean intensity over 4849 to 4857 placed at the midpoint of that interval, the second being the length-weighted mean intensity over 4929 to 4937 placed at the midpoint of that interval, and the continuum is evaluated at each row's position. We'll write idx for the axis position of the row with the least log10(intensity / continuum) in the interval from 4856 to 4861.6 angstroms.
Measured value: 4861.04 angstroms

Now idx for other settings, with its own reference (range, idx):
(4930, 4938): 4935.47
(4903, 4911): 4904.88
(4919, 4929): 4921.85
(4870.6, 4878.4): 4873.36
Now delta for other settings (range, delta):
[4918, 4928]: 0.0165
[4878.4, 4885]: 0.0149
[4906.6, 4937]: 0.0146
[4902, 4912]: 0.0139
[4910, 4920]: 0.0141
